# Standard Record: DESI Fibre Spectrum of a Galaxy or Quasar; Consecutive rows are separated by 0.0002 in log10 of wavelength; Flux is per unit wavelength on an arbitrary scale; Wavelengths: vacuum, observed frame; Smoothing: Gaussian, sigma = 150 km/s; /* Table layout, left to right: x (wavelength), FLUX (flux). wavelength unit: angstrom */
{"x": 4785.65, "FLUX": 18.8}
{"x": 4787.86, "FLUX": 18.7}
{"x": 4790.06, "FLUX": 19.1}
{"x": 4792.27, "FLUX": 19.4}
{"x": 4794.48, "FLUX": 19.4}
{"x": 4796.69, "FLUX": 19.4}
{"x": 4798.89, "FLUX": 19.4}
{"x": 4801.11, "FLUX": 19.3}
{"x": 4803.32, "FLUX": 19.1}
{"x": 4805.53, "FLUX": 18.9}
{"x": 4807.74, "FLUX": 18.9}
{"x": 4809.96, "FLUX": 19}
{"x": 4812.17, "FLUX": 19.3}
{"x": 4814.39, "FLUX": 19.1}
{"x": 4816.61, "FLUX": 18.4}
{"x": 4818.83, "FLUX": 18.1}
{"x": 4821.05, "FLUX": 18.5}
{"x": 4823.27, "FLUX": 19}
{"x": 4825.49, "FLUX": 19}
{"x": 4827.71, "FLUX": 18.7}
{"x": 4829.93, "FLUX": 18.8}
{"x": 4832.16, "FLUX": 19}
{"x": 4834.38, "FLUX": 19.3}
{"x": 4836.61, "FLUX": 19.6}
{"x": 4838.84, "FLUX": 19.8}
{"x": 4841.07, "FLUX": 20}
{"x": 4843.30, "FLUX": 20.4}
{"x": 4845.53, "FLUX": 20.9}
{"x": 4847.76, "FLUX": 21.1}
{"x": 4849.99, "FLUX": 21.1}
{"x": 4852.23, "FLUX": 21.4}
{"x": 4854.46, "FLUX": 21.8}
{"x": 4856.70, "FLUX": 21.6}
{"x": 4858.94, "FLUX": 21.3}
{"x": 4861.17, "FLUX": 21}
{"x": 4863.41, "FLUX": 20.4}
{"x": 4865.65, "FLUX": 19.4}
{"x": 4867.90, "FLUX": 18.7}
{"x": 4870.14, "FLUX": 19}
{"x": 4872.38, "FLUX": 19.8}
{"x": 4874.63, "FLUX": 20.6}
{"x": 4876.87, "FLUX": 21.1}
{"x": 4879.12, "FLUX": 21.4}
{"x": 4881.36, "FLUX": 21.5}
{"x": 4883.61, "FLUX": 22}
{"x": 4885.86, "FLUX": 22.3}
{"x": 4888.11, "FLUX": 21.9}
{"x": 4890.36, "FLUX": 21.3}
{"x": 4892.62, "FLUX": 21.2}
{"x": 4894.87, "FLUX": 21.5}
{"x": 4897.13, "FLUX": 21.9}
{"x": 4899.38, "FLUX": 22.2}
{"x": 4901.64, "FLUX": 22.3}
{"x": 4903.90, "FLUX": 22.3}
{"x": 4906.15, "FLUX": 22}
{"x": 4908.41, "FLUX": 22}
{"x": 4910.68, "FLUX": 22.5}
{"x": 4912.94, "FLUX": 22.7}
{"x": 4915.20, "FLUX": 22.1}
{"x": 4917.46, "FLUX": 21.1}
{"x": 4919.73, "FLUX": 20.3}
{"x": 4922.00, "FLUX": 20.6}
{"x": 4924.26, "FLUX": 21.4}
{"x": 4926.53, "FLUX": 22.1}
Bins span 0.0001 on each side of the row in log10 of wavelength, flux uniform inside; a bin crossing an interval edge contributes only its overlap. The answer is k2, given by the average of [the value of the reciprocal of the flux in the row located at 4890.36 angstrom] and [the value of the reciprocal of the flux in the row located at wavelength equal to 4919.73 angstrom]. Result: 0.0481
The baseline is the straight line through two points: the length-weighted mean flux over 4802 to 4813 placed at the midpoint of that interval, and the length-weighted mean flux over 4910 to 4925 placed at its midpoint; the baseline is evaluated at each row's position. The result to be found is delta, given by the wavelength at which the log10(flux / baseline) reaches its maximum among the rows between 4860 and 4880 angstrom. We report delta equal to 4861.17 angstrom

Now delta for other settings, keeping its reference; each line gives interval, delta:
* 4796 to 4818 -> 4796.69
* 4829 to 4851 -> 4847.76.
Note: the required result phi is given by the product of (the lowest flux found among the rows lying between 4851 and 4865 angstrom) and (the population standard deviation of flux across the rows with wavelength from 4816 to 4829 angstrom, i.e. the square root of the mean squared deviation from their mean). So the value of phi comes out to 6.6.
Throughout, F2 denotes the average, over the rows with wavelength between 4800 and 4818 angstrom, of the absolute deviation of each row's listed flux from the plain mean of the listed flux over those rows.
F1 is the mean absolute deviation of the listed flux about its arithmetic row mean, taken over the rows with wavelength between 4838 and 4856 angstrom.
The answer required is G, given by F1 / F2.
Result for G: 2.8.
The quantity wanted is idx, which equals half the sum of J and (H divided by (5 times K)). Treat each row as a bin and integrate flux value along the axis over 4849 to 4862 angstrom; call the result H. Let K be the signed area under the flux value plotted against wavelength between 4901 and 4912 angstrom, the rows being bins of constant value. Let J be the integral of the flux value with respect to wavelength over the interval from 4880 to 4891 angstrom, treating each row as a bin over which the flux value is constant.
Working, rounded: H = 278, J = 240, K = 244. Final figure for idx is 120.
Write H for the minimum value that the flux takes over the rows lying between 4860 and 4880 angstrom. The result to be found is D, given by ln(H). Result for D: 2.93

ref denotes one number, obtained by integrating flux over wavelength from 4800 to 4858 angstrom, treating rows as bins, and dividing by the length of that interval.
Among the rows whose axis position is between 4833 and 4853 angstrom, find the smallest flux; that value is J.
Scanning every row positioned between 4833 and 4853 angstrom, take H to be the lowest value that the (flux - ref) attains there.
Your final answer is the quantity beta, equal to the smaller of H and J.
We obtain -0.3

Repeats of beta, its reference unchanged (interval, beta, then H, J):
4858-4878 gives -0.9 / -0.9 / 18.7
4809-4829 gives -1.5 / -1.5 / 18.1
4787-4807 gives -0.9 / -0.9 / 18.7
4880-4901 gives 1.6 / 1.6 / 21.2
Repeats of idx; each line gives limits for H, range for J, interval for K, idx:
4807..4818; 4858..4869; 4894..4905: 111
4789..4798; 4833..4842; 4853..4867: 88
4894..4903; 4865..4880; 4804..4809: 150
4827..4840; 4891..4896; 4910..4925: 53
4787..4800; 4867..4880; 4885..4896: 131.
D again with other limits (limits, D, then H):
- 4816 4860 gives 2.90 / 18.1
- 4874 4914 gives 3.03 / 20.6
